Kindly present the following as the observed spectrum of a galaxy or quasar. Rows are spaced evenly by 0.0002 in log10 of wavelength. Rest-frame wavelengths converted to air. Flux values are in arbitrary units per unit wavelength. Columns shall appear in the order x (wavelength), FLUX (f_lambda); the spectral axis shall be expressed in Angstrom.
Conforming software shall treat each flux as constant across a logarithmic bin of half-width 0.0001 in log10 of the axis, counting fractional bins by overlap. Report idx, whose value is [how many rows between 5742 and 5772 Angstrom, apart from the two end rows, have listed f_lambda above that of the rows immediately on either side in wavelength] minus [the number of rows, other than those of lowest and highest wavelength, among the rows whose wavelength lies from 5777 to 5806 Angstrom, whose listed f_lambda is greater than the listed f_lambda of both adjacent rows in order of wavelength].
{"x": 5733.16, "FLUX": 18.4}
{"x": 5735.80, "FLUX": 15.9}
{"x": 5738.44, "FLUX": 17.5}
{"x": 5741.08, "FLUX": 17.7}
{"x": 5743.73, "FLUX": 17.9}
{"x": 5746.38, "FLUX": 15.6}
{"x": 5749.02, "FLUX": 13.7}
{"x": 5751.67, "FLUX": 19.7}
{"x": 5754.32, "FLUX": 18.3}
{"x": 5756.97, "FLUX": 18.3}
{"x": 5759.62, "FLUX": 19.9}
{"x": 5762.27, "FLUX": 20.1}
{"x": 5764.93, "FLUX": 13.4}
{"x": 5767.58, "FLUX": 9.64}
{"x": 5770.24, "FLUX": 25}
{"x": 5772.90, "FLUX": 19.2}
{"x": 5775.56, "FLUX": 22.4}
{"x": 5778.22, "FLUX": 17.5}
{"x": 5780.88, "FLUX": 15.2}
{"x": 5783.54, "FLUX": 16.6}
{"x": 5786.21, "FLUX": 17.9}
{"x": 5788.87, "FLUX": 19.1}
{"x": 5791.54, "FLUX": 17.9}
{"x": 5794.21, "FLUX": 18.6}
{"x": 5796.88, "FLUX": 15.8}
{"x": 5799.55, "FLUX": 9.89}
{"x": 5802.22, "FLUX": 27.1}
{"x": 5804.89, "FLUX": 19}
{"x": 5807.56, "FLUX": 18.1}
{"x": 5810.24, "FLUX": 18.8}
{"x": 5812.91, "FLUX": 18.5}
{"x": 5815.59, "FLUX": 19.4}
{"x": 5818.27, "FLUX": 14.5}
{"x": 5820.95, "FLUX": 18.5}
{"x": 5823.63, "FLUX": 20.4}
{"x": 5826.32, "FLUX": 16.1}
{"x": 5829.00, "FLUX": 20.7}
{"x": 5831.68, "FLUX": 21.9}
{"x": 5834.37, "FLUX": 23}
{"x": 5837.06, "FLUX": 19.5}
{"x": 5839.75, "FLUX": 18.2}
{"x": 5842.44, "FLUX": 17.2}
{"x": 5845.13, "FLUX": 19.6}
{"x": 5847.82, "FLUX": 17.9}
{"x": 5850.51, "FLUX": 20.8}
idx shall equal -1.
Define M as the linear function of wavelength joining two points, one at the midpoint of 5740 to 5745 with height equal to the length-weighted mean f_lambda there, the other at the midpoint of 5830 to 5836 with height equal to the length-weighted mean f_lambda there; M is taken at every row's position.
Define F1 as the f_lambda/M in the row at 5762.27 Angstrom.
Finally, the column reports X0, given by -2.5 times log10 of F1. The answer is -0.08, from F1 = 1.07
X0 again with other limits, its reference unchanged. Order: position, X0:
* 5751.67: -0.08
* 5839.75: 0.23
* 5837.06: 0.15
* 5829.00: 0.07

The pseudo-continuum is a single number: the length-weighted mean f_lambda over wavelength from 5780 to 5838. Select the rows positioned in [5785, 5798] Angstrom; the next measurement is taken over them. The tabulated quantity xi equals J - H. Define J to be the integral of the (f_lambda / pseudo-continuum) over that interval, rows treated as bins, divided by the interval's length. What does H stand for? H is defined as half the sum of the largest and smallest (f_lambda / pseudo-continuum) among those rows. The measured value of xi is 0.024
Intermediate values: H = 0.94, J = 0.97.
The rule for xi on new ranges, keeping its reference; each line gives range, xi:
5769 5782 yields -0.011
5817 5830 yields 0.021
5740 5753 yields 0.011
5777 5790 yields 0.005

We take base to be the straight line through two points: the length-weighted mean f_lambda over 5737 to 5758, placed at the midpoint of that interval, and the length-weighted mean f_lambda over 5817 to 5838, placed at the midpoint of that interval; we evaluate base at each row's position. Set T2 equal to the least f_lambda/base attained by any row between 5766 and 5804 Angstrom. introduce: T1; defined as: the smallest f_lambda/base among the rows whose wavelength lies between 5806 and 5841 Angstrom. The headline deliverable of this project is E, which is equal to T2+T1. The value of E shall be 1.29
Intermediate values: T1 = 0.76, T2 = 0.531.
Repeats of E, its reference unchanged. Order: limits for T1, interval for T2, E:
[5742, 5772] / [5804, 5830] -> 1.30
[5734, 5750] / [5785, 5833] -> 1.32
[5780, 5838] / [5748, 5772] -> 1.07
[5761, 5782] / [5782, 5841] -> 1.07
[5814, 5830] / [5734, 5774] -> 1.30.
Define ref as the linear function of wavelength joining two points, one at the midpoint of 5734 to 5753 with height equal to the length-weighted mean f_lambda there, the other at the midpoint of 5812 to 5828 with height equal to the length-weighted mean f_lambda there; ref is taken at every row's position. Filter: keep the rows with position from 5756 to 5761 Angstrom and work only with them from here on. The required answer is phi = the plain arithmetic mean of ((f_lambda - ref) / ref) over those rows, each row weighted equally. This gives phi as 0.12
